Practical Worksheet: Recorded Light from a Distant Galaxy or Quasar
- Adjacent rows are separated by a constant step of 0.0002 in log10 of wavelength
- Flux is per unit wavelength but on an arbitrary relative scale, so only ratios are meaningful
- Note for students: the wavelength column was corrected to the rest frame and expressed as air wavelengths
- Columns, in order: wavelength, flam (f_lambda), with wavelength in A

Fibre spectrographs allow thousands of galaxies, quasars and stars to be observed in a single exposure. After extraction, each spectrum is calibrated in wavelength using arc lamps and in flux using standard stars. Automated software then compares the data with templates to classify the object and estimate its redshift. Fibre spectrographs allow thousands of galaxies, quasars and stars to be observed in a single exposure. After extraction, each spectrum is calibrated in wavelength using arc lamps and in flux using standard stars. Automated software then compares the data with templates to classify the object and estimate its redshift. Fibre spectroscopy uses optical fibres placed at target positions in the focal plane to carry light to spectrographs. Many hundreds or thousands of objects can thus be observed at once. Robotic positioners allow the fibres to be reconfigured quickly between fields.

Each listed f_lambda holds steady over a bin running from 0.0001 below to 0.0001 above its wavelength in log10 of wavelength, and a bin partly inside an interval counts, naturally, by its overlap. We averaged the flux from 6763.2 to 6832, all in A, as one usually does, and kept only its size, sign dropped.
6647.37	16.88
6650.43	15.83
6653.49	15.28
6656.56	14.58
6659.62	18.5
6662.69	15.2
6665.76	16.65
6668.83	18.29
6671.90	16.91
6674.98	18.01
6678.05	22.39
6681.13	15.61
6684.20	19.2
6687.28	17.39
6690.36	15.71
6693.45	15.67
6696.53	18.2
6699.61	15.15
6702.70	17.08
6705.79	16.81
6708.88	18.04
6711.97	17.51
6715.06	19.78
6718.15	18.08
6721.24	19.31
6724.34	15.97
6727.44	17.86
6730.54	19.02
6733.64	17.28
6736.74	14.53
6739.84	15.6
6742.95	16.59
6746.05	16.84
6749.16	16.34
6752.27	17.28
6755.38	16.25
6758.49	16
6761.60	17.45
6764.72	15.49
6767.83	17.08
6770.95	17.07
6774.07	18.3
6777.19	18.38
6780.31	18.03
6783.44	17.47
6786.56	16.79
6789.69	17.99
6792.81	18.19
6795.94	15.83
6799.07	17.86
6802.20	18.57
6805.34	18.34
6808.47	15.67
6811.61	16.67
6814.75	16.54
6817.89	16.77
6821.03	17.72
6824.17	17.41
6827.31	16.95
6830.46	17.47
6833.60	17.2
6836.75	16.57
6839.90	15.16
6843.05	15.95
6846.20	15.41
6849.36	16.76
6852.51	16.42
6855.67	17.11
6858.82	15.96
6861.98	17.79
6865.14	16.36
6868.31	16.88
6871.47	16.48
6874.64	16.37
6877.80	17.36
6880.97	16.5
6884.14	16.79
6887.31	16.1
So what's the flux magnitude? 17.3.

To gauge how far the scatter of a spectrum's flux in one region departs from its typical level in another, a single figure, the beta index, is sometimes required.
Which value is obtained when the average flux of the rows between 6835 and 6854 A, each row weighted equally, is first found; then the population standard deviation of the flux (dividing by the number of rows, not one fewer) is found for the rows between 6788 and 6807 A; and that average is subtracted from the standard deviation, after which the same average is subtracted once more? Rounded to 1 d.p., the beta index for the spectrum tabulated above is -31.2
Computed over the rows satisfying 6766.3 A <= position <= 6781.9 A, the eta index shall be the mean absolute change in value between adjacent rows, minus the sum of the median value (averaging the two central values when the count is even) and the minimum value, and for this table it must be -34.7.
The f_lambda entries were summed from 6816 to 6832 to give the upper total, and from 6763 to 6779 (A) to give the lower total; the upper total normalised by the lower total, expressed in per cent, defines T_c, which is 100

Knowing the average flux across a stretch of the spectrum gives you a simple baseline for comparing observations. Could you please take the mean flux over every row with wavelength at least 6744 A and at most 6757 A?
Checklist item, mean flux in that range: 16.7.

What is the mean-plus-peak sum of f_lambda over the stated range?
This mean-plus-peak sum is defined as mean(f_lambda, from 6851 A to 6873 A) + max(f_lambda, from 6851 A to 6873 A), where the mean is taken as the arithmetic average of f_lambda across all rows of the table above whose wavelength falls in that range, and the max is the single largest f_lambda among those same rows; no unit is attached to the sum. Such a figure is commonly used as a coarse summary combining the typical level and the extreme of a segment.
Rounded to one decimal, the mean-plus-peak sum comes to 34.5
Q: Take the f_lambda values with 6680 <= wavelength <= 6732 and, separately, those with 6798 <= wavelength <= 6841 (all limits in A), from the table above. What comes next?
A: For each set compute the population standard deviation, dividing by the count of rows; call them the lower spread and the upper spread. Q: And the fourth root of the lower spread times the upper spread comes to 1.06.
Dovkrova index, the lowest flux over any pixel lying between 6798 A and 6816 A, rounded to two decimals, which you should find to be 15.67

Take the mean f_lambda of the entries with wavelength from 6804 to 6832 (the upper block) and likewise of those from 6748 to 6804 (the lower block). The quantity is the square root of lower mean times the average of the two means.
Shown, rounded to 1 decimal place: 17.2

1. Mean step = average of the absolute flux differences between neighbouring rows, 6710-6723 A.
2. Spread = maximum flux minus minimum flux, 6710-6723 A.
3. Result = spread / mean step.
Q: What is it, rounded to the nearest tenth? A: 1.3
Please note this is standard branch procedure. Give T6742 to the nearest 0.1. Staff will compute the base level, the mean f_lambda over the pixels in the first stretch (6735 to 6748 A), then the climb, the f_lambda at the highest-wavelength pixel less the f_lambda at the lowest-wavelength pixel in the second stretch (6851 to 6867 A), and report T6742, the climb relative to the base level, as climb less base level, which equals -16.0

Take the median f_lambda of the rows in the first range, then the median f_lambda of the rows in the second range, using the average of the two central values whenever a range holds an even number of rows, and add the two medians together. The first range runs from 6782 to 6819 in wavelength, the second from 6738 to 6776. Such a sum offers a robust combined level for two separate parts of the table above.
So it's 33.8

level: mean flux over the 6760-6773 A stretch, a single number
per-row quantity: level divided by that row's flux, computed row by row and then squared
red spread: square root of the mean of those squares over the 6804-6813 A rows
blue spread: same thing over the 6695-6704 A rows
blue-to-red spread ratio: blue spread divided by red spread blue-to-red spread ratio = 1.01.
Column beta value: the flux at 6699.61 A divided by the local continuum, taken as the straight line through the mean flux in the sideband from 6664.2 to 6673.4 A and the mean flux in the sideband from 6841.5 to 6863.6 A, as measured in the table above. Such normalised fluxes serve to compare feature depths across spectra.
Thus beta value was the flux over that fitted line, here 0.88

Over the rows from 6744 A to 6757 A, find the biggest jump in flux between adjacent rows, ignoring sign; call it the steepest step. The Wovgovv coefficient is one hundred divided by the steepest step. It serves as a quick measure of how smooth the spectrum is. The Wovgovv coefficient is 97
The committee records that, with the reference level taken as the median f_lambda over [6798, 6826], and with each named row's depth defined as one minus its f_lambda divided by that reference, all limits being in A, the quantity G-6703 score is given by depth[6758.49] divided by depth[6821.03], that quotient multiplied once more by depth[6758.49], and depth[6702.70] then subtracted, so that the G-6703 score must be -0.39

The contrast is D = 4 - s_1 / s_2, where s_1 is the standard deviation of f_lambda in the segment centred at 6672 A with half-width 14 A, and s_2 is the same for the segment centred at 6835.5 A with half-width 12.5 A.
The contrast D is 1.6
